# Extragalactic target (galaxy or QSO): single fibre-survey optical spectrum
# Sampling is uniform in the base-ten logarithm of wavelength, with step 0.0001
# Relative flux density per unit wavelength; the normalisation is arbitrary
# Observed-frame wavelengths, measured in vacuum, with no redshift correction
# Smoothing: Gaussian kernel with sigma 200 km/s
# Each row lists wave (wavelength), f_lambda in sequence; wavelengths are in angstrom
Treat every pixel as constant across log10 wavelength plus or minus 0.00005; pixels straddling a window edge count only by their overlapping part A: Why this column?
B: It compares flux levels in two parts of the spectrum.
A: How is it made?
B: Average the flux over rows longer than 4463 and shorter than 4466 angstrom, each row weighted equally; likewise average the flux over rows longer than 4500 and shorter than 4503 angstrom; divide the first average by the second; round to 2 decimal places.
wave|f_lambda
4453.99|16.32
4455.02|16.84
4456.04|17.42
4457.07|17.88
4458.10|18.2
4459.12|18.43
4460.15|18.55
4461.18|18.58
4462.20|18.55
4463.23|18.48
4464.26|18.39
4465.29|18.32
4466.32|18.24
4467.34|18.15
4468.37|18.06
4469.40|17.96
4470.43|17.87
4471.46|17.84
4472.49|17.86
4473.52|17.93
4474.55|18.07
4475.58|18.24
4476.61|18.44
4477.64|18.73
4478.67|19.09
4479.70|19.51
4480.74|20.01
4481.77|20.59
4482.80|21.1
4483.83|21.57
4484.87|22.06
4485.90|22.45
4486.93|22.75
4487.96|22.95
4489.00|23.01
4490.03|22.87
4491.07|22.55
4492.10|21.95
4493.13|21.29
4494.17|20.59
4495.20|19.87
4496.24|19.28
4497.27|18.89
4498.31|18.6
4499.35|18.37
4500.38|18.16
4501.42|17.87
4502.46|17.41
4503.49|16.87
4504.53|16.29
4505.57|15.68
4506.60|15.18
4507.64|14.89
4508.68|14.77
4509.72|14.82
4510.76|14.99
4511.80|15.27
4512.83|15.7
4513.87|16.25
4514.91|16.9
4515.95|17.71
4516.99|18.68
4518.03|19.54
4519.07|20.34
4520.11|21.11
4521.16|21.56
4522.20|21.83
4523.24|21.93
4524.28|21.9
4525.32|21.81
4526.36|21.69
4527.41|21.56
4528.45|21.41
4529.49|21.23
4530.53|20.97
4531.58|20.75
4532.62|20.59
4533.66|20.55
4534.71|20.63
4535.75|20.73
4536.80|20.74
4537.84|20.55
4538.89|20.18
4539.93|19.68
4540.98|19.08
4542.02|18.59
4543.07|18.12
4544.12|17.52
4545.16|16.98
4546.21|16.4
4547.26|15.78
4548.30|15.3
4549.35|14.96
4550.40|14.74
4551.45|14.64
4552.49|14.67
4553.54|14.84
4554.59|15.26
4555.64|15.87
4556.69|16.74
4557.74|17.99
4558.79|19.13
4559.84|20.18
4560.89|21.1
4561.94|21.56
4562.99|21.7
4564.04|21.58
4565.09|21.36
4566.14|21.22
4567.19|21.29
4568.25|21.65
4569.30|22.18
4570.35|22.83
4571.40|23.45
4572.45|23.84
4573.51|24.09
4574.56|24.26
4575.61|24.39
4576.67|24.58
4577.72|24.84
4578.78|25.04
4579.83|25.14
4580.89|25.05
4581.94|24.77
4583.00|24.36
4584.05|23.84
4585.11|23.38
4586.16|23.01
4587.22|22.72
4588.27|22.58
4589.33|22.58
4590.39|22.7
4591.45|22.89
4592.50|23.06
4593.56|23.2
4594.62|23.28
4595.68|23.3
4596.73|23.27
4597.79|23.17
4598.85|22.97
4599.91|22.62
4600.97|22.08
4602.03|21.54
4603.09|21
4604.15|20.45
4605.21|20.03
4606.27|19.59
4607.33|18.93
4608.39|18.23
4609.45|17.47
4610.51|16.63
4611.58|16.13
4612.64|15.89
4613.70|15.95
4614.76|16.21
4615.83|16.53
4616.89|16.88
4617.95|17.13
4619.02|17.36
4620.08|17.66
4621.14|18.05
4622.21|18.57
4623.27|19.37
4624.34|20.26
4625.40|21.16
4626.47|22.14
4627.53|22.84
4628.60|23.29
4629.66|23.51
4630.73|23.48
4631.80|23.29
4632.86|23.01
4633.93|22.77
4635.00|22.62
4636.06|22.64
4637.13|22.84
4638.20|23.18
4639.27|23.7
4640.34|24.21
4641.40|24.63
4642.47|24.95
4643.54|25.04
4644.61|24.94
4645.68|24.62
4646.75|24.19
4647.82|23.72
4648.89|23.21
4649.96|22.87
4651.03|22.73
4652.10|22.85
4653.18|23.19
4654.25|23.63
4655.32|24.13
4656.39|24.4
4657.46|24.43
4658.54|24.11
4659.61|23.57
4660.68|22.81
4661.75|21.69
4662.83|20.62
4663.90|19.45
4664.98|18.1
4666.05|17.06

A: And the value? 1.03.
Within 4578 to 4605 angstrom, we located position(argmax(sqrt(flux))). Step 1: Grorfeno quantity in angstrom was 4579.83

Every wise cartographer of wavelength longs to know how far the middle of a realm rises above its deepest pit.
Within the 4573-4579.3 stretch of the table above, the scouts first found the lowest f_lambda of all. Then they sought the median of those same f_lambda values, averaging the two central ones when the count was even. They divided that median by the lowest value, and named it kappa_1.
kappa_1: 1.02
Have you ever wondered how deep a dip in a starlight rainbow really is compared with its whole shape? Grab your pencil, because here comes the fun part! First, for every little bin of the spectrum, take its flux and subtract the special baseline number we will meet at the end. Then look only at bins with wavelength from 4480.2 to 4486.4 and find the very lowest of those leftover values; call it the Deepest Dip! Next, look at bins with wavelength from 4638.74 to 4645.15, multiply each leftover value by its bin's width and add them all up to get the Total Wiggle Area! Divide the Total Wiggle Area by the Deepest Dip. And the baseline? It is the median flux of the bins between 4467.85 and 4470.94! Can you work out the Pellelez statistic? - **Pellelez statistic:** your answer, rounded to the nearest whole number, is 21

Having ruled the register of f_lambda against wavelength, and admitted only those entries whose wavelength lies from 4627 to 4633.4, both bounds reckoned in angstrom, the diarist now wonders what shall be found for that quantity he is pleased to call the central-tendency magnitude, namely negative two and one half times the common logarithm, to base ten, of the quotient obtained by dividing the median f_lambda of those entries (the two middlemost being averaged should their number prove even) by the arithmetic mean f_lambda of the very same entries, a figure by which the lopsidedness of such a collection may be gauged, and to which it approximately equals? -0.002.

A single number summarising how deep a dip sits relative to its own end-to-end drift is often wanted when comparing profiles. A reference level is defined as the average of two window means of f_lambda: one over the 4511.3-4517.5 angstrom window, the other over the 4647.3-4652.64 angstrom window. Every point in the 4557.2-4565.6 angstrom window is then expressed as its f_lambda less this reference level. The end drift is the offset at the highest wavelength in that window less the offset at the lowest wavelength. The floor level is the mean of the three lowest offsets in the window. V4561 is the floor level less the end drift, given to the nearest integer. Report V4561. -4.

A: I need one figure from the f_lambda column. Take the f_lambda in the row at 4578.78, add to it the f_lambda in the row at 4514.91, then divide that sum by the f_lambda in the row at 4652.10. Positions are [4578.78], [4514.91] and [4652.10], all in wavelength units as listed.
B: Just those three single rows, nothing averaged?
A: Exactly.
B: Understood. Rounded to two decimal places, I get 1.84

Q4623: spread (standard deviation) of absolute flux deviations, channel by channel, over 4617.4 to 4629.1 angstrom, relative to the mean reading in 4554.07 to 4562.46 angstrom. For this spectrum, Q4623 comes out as 1.6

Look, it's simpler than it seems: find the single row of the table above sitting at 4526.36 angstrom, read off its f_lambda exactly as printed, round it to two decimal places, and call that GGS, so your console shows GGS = 21.69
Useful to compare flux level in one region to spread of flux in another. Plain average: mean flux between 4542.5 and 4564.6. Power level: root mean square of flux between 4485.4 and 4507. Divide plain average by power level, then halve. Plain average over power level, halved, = 0.44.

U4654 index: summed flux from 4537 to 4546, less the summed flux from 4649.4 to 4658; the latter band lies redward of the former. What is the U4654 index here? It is -38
